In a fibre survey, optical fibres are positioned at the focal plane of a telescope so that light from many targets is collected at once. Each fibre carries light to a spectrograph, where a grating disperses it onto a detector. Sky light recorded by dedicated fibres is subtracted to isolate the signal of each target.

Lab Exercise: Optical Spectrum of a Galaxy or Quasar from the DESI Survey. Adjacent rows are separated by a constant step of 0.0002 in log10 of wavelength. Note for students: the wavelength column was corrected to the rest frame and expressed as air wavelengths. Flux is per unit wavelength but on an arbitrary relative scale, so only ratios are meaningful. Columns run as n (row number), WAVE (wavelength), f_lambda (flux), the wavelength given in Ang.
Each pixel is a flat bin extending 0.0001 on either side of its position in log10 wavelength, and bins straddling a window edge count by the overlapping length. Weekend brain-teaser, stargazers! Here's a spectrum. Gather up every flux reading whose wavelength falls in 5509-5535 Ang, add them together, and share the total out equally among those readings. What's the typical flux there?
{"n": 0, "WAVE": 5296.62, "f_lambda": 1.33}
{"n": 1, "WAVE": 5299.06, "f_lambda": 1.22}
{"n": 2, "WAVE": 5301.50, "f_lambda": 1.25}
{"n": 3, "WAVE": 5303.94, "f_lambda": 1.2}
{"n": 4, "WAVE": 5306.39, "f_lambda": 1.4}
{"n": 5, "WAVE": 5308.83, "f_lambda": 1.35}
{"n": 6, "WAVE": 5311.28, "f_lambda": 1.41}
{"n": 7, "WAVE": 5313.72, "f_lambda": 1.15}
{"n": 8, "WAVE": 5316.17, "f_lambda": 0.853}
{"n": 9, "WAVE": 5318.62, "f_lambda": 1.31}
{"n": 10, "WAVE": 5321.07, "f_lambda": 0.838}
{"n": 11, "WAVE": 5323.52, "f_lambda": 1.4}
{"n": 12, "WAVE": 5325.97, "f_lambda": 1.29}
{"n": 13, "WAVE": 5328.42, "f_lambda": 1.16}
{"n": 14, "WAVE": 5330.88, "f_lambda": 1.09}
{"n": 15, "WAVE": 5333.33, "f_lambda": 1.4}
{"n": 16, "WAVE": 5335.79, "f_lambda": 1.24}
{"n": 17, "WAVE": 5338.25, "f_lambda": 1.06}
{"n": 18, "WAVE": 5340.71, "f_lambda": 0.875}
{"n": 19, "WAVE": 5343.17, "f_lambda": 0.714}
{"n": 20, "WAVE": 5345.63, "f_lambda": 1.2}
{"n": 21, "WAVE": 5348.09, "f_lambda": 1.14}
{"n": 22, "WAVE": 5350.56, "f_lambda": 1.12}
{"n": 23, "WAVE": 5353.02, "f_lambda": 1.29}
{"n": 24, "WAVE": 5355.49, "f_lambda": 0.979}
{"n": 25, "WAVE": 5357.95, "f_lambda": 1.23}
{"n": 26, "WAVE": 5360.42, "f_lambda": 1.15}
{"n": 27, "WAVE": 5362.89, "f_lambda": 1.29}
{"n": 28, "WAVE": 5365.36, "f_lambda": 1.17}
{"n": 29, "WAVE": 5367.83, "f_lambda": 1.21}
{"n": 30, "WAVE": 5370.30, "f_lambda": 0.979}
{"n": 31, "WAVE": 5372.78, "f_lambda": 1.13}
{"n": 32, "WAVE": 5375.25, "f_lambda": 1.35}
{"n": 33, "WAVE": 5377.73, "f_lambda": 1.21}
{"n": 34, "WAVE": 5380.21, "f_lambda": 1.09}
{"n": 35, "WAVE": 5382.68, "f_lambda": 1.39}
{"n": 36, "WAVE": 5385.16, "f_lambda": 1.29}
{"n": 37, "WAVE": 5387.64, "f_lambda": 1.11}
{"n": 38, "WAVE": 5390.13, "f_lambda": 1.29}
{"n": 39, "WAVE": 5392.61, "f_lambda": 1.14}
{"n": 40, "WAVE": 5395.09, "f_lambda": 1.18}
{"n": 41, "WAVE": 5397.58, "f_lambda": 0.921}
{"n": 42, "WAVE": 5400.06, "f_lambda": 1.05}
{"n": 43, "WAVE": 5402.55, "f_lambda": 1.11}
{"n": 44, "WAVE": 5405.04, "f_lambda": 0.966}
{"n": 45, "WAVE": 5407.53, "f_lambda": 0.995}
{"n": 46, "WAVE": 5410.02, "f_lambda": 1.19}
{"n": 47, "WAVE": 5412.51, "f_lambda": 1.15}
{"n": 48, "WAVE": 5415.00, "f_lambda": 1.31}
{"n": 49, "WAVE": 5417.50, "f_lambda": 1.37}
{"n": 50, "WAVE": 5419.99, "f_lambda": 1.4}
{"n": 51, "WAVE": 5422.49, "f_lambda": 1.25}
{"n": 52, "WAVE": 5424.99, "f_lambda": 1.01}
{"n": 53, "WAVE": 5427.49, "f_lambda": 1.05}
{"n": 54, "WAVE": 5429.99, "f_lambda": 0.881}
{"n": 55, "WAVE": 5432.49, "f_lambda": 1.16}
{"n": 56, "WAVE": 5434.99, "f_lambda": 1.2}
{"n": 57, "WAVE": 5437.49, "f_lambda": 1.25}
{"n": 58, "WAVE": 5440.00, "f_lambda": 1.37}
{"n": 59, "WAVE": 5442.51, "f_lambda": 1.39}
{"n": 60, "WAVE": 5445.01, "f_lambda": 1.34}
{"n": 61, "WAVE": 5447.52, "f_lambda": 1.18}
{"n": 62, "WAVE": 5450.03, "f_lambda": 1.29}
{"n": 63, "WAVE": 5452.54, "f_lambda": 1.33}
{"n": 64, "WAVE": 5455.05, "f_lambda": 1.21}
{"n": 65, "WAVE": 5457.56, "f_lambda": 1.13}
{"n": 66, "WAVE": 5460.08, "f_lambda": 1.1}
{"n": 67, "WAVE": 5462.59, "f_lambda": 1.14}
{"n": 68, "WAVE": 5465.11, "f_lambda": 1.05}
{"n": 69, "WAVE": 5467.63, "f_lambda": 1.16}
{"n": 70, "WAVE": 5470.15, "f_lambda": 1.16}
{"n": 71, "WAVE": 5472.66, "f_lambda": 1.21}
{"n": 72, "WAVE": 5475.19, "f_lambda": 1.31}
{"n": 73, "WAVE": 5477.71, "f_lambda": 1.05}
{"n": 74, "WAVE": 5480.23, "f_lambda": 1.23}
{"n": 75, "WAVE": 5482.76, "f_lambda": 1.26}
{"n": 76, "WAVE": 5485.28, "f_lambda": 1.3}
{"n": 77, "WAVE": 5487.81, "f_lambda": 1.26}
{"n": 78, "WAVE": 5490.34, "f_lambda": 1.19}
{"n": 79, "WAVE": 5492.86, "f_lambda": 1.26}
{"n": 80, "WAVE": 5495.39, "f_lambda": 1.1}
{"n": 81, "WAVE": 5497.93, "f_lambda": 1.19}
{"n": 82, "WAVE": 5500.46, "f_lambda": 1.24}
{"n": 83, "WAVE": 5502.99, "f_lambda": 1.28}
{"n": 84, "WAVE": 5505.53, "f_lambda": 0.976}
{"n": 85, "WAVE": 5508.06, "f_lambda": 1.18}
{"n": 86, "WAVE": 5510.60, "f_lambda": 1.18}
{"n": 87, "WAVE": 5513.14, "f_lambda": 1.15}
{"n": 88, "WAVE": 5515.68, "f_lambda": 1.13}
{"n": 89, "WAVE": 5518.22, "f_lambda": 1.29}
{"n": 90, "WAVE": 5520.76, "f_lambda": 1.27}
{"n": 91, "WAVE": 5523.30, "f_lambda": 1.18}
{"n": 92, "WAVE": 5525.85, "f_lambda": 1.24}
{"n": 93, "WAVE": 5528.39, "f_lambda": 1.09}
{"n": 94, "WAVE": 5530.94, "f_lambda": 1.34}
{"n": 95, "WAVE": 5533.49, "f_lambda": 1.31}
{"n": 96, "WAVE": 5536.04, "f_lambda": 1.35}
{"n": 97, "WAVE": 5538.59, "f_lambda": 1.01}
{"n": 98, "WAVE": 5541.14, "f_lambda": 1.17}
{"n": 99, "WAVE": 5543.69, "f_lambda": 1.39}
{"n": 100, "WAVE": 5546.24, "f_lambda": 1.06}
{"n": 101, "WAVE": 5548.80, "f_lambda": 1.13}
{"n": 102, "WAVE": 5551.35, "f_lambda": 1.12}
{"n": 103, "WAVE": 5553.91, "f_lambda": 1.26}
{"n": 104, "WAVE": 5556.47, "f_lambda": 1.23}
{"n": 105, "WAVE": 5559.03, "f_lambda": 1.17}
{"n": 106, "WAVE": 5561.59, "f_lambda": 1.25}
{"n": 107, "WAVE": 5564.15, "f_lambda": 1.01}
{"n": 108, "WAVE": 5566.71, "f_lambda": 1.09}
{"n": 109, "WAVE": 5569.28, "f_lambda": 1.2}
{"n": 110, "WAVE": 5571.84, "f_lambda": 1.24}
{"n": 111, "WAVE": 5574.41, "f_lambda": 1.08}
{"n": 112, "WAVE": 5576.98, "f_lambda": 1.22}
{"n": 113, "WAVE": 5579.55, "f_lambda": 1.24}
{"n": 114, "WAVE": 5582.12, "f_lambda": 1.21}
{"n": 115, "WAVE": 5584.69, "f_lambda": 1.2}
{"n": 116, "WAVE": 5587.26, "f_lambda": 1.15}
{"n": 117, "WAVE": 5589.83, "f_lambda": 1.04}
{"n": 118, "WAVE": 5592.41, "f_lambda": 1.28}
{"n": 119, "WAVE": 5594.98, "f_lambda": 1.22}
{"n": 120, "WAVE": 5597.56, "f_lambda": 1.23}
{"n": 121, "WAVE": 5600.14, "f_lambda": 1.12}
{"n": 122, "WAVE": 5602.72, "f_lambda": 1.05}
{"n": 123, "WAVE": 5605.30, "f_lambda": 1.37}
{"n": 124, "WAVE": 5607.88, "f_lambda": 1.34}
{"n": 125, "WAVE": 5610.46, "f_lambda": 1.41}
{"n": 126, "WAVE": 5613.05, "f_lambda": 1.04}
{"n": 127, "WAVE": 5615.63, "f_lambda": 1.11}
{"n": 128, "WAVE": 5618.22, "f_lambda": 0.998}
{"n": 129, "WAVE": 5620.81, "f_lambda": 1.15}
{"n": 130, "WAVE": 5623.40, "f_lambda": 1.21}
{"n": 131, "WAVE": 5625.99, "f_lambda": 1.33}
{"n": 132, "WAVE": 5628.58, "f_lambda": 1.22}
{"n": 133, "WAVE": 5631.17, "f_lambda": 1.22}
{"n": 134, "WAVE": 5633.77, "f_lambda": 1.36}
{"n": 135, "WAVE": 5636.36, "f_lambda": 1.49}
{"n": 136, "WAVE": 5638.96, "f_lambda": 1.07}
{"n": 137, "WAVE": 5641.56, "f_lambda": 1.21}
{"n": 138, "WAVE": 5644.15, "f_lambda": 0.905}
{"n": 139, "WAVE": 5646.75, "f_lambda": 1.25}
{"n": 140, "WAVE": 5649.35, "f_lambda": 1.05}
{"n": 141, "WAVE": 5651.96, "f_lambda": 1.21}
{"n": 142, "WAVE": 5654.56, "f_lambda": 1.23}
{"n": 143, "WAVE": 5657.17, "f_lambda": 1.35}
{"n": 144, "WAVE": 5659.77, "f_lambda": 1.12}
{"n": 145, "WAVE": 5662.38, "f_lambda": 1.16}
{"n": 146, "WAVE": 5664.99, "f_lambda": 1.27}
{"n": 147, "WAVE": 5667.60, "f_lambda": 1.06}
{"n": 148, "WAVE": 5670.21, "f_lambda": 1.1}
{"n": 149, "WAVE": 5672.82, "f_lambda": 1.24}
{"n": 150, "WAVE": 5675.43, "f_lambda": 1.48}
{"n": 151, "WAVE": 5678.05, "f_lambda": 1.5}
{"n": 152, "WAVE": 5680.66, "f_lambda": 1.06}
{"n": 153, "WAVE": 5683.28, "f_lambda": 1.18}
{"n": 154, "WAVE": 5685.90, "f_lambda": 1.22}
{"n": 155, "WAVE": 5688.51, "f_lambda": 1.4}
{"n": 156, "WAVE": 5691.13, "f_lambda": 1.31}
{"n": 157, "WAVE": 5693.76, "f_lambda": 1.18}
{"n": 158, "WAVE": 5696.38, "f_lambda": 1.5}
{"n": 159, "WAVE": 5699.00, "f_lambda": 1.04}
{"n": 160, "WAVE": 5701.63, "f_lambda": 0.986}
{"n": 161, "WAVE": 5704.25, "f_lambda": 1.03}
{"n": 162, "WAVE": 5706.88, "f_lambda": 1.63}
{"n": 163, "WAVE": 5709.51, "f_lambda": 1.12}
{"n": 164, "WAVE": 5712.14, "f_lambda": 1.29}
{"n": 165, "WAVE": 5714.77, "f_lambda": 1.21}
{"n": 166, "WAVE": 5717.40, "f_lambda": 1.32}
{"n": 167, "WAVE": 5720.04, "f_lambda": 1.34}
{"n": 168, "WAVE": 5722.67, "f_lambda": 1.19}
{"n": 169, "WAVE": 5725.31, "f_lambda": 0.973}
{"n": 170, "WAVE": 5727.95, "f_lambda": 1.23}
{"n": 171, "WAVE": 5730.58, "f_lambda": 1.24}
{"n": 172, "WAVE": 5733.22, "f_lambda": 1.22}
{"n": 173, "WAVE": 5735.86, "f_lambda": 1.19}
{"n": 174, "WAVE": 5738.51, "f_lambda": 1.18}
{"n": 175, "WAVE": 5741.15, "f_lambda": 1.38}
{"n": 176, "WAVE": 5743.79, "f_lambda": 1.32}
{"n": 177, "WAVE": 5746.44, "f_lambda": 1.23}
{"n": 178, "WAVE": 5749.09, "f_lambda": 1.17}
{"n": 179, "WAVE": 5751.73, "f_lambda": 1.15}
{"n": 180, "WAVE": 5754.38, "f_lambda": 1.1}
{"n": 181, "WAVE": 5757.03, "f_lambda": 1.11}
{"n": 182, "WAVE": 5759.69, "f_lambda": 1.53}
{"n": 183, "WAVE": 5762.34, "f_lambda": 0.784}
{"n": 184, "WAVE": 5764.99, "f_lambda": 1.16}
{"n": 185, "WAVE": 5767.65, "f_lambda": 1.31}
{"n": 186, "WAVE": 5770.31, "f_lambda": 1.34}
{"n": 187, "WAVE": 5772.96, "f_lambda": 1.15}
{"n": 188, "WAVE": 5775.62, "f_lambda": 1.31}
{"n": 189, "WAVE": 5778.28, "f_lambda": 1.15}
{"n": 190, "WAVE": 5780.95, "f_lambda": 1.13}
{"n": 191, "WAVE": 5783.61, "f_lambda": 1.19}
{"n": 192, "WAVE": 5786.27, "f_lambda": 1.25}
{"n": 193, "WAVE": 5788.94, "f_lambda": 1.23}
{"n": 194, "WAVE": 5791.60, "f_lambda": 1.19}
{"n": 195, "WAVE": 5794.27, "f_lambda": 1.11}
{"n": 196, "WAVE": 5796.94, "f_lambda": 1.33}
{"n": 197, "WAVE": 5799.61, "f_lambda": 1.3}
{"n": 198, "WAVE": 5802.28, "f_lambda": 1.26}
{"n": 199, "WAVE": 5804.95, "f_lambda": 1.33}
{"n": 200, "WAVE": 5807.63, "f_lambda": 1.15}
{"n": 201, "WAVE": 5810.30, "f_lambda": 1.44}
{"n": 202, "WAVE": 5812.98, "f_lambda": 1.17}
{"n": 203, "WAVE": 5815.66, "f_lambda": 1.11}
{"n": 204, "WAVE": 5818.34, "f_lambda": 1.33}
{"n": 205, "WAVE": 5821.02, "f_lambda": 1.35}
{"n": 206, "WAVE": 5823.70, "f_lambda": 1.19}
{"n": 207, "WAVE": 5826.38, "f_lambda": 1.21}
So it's 1.22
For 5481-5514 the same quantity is 1.20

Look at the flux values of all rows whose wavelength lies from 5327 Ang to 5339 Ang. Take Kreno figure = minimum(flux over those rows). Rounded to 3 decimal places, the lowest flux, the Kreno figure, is 1.060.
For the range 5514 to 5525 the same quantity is 1.130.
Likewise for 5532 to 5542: 1.010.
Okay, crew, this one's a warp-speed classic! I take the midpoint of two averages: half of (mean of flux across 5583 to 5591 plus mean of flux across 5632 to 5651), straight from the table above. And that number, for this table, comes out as 1.16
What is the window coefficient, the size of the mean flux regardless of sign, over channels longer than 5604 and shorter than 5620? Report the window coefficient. 1.21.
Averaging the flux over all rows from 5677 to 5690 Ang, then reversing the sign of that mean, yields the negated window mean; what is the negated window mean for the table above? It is -1.27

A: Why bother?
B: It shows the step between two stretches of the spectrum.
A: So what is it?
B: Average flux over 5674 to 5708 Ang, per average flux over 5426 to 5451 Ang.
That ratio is 1.05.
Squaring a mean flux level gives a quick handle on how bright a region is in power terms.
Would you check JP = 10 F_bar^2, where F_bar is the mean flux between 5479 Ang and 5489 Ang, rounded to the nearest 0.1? 15.9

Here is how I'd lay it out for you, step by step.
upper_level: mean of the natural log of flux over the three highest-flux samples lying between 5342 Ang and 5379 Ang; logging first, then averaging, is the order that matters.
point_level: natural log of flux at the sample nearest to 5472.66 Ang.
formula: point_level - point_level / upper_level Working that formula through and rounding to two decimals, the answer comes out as -0.52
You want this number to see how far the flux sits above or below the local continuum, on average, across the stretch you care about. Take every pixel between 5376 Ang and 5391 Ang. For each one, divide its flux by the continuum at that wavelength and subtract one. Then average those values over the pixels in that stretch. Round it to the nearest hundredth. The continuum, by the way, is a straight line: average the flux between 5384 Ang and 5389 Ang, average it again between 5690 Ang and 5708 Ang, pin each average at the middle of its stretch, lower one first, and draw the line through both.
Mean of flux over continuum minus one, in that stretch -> 0.03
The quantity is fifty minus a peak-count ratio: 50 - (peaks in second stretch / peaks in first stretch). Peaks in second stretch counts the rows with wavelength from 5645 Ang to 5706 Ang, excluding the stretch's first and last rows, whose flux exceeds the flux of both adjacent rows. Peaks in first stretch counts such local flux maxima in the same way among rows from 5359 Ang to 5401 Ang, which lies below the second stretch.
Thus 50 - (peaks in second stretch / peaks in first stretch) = 49.2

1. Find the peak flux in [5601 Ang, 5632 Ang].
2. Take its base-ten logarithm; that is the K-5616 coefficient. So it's 0.149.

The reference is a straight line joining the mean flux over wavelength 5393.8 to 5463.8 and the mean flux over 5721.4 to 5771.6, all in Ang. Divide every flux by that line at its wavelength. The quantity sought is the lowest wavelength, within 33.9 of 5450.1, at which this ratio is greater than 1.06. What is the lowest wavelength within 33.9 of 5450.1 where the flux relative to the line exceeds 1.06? 5417.50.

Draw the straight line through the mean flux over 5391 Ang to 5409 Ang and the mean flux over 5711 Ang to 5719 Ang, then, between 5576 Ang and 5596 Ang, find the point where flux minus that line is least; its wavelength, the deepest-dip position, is 5589.83 Ang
